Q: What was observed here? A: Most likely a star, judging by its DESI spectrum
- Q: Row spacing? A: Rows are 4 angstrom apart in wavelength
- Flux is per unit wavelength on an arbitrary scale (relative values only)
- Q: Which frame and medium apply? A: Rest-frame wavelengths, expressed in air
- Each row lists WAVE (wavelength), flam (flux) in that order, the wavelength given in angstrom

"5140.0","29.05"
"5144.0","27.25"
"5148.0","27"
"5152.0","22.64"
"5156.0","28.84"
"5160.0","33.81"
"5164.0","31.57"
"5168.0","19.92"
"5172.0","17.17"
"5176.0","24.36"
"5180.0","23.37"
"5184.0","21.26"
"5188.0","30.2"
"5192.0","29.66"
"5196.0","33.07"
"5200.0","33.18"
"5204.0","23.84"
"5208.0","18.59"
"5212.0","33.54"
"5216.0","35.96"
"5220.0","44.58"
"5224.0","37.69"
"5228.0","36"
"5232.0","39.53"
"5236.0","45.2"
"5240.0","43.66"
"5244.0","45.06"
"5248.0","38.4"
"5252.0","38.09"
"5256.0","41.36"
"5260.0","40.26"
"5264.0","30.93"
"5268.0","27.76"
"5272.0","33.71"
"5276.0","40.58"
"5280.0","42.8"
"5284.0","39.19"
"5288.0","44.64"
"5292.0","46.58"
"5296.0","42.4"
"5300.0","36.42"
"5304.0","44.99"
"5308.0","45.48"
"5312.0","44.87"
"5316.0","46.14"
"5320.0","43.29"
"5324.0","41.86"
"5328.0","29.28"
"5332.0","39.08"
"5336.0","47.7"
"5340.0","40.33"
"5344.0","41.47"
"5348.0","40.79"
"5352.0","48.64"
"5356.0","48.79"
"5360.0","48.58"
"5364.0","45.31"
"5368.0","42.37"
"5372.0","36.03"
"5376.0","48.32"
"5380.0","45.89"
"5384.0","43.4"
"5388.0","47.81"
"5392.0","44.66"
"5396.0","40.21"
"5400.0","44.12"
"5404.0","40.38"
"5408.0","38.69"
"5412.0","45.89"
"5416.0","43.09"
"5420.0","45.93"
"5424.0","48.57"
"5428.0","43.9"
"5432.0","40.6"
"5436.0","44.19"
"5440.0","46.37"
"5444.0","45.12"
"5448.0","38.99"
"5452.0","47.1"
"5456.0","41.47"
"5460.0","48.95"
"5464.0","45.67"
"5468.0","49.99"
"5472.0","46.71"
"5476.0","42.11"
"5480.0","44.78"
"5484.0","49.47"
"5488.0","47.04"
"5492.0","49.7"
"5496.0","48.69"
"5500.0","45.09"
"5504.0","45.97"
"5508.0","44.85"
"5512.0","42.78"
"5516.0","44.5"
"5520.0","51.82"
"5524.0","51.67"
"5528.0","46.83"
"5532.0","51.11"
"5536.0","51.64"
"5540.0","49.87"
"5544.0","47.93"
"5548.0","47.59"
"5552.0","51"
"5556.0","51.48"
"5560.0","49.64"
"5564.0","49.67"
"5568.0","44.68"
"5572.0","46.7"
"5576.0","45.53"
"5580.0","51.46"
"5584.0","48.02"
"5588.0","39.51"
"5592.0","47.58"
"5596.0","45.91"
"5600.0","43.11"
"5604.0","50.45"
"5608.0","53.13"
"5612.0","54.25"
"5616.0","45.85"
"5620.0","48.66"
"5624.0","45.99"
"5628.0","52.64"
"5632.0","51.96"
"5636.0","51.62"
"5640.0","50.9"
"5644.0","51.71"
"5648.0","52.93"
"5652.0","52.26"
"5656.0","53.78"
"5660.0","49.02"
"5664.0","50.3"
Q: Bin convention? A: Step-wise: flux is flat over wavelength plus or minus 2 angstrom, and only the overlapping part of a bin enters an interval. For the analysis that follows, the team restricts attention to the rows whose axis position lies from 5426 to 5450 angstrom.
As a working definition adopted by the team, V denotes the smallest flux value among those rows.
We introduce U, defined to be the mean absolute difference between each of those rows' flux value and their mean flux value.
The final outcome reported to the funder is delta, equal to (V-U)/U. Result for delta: 16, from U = 2.3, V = 38.99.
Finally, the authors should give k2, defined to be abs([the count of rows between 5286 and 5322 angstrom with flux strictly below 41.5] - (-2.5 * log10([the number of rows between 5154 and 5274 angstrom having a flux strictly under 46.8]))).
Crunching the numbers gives 4.7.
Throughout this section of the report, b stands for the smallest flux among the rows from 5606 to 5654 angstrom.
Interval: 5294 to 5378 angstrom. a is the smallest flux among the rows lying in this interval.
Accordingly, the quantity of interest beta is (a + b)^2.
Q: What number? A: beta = 5645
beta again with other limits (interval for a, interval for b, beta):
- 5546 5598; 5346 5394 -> 5706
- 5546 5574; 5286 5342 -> 5470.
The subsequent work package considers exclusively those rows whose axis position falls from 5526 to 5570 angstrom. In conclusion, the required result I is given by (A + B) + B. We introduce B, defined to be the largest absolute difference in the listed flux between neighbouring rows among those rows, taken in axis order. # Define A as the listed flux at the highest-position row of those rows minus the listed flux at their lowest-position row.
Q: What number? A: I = 8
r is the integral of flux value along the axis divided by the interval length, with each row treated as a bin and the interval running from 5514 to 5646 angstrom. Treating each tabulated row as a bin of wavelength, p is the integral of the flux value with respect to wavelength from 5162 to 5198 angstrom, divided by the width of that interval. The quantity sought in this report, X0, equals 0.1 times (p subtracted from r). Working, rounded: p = 26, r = 48.9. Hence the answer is 2.3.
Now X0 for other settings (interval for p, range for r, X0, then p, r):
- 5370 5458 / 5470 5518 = 0.2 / 44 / 46.0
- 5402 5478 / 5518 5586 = 0.5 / 44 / 49.2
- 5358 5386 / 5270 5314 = -0.2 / 44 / 42.0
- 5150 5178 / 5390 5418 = 1.7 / 25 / 42.4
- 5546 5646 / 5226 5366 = -0.7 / 49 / 41.4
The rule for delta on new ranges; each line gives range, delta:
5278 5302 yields 12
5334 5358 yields 10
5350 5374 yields 8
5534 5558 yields 32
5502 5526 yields 12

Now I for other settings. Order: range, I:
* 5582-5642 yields 20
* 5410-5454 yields 17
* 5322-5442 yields 30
